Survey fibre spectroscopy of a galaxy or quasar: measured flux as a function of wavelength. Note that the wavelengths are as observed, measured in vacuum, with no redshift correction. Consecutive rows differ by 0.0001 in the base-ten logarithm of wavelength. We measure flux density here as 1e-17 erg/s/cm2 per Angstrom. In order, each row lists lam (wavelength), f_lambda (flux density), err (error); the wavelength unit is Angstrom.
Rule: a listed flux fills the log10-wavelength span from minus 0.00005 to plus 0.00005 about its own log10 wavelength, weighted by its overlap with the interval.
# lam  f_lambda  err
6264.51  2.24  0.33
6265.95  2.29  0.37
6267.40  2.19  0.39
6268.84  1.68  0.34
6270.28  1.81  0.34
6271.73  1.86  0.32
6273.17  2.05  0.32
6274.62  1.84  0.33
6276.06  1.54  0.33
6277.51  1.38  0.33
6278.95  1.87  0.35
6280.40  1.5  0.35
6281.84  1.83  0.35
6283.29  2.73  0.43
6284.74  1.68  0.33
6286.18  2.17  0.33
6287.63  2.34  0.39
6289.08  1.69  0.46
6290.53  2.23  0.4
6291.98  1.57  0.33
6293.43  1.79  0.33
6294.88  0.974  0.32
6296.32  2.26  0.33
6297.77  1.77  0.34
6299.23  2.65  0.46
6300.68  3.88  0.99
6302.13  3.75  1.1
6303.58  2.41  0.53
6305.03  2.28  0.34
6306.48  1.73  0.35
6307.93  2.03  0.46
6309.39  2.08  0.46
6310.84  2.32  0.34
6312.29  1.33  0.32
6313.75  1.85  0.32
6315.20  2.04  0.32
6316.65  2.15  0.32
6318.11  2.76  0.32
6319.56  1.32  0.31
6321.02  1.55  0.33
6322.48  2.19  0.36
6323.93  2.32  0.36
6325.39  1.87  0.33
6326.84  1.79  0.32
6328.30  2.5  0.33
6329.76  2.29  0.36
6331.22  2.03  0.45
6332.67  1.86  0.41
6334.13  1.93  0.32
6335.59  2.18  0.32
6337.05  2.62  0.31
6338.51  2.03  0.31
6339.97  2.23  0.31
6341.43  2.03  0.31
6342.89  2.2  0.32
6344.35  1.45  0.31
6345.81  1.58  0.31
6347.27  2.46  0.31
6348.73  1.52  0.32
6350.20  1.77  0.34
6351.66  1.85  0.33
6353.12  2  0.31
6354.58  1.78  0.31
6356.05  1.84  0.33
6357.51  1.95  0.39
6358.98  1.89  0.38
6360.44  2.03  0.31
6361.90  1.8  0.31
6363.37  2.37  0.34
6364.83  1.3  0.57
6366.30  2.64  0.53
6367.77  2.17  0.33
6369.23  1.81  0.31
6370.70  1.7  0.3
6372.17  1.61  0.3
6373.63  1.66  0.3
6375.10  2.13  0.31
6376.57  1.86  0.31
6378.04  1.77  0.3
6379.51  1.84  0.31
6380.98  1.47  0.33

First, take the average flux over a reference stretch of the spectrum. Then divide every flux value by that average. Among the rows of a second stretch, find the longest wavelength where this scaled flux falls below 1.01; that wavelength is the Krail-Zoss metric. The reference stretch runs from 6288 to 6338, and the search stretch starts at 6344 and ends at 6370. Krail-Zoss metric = 6369.23 Angstrom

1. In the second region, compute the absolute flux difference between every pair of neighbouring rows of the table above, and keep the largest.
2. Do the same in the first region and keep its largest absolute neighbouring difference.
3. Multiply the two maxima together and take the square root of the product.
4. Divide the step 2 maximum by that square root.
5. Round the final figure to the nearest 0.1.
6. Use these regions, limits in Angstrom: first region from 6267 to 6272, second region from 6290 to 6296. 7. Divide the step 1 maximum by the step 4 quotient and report 1.0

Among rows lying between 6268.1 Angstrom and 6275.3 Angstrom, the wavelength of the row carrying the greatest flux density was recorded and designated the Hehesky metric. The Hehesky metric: 6273.17 Angstrom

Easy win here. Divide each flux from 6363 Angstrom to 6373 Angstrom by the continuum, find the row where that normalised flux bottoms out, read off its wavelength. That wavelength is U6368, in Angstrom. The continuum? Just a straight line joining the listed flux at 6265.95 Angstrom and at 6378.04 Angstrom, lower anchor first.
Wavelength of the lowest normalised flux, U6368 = 6364.83 Angstrom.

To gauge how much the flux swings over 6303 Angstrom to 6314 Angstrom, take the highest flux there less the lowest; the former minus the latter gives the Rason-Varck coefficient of 1.08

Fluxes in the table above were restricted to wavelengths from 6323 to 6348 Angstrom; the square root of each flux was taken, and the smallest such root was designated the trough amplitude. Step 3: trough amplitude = 1.20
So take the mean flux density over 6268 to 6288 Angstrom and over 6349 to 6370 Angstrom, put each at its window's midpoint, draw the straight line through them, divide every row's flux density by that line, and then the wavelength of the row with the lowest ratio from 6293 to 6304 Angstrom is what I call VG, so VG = 6294.88 Angstrom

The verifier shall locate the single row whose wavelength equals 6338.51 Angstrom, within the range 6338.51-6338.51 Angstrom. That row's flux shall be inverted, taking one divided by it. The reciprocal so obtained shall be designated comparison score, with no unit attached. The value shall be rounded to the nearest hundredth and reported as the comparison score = 0.49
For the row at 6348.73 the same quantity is 0.66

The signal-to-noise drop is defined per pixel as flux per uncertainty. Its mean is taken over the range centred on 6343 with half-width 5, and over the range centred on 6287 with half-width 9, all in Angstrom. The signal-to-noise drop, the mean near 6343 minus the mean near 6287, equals 1.3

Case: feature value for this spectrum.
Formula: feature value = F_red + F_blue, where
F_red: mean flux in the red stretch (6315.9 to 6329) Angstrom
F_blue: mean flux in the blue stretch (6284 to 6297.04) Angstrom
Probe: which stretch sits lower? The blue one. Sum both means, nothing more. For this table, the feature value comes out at 3.91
